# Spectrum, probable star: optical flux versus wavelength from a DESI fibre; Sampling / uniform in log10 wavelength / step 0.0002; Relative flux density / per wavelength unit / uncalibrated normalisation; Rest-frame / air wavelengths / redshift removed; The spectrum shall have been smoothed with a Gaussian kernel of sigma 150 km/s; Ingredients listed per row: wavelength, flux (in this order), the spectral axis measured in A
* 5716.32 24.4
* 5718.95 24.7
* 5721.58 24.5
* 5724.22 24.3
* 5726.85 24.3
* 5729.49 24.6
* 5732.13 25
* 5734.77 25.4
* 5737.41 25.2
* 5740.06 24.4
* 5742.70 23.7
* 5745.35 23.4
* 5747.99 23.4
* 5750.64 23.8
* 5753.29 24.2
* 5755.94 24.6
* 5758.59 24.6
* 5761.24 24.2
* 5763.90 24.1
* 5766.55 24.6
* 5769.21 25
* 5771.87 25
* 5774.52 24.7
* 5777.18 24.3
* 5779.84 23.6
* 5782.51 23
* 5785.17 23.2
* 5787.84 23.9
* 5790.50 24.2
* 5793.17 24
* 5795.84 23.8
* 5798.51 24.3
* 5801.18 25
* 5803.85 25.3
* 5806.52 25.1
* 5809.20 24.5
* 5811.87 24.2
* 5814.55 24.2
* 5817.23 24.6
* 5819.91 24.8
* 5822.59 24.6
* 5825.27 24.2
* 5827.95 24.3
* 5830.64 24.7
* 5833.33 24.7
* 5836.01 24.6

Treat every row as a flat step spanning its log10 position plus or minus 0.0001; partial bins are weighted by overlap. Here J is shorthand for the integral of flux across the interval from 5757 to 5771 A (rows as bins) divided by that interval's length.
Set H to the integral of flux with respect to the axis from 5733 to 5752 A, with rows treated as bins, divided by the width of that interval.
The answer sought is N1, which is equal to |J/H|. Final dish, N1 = 1.01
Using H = 24.2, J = 24.5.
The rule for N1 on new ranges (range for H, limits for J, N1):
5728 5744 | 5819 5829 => 0.99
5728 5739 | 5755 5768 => 0.98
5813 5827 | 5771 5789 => 0.98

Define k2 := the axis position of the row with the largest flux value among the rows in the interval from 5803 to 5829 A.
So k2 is 5803.85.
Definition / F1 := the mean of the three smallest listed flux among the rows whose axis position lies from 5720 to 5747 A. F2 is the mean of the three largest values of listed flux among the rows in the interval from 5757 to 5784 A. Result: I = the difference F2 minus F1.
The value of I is 1.1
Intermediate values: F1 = 23.8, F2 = 24.9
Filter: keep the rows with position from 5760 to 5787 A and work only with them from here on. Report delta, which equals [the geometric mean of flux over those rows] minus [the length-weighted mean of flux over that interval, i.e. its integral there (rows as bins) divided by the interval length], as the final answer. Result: 0.0027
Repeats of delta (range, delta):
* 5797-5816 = 0.0020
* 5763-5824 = -0.0109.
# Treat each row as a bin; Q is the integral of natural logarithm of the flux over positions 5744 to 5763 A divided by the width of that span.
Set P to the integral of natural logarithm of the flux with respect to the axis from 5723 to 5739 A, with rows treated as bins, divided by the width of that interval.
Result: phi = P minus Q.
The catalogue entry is 0.03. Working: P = 3.21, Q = 3.18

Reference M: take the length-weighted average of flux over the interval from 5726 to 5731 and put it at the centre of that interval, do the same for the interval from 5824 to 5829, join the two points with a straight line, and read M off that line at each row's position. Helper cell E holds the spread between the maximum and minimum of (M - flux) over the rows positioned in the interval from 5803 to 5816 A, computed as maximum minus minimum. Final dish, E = 1.1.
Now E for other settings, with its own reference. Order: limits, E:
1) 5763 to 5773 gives 0.9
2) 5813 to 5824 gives 0.6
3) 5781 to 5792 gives 1.2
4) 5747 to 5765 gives 1.2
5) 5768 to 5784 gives 2.0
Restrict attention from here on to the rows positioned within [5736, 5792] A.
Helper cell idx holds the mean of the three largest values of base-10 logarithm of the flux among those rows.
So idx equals 1.399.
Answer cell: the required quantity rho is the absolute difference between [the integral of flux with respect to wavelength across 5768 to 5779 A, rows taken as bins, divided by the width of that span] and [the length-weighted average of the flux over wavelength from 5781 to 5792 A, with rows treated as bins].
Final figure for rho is 1.1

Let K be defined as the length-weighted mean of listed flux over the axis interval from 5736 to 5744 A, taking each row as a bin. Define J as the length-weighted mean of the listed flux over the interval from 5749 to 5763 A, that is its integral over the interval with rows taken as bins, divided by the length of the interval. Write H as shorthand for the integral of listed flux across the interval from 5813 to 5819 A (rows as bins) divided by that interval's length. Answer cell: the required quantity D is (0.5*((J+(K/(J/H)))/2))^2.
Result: 149.1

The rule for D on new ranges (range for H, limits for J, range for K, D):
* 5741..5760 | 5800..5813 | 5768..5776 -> 149.3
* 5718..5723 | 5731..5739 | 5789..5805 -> 150.2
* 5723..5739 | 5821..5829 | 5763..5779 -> 152.6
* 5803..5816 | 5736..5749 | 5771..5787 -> 147.4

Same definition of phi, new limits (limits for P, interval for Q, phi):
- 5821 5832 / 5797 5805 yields -0.02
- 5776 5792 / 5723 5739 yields -0.05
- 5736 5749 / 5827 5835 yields -0.02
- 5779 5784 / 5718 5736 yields -0.06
